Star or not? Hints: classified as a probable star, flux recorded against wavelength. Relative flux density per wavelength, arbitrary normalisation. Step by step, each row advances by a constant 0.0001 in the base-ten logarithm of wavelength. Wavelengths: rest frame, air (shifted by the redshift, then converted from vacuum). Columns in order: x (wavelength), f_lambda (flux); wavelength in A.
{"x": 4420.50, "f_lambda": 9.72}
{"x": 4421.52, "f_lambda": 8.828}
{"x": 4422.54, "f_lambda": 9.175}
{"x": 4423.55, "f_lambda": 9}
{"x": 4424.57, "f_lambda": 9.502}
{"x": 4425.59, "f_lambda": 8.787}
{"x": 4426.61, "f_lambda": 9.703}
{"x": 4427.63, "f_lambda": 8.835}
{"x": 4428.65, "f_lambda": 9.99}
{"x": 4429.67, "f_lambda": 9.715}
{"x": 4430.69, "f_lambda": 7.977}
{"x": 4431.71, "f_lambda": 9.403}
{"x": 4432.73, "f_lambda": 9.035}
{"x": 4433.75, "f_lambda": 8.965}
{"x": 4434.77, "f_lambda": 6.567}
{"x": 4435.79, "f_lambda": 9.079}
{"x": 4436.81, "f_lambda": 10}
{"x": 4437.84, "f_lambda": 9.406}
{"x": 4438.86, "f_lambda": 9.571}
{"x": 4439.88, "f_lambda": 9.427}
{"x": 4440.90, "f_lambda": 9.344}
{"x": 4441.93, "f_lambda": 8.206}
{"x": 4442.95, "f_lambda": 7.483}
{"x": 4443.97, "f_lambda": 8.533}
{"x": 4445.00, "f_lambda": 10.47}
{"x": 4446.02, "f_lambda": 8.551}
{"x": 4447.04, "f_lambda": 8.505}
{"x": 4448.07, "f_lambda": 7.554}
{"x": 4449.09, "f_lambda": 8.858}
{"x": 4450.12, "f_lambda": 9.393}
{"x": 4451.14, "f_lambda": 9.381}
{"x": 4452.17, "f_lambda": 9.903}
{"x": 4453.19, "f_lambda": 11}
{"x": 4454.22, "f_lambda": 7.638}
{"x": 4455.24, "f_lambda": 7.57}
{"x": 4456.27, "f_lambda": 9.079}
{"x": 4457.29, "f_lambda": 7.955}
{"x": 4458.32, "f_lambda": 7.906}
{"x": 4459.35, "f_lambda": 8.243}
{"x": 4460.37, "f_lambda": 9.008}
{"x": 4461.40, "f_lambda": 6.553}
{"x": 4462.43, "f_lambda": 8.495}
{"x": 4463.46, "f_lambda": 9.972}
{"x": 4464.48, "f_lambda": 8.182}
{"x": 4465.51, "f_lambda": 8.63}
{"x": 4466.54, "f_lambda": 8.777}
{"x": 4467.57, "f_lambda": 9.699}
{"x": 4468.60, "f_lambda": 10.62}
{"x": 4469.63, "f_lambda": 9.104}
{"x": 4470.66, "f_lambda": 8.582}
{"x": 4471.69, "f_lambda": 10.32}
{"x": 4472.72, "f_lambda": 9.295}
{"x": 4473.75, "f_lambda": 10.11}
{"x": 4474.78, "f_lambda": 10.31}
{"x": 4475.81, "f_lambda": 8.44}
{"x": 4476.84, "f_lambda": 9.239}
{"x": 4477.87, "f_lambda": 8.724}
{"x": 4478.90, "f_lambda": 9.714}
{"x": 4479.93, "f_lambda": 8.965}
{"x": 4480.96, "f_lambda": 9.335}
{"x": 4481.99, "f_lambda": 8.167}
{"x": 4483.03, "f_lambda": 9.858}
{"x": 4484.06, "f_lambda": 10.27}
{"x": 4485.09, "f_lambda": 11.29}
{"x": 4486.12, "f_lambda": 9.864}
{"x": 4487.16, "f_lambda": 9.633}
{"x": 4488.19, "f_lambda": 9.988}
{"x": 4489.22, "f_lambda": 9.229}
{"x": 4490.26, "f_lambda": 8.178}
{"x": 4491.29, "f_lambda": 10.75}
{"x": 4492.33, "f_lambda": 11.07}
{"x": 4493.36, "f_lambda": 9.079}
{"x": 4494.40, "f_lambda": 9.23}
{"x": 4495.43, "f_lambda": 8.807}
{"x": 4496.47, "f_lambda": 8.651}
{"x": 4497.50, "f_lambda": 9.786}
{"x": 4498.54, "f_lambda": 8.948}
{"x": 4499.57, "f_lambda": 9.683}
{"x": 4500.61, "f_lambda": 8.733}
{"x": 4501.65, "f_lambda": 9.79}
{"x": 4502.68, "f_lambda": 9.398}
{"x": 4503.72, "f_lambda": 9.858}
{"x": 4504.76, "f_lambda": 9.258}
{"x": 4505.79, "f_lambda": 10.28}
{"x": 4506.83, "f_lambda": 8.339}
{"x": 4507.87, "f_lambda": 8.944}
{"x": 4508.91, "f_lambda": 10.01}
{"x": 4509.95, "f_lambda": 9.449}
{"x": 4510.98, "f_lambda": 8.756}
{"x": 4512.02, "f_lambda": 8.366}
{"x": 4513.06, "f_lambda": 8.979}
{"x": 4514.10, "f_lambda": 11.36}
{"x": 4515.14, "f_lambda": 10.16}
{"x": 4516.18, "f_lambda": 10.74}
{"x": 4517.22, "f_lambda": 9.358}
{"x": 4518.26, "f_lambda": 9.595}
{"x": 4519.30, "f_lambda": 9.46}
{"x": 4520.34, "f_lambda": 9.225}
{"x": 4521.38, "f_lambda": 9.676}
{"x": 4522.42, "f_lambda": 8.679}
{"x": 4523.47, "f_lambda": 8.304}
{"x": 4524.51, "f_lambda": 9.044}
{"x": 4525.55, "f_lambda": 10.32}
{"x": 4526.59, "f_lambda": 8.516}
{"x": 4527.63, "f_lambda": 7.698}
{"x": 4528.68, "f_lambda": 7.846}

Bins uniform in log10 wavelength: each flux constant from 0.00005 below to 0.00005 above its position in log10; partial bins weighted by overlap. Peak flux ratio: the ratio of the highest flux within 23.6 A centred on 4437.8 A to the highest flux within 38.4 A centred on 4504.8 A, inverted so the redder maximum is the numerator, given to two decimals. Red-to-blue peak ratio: 1.09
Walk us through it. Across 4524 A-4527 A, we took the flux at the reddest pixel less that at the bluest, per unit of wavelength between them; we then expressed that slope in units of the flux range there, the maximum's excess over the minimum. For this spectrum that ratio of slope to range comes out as -0.14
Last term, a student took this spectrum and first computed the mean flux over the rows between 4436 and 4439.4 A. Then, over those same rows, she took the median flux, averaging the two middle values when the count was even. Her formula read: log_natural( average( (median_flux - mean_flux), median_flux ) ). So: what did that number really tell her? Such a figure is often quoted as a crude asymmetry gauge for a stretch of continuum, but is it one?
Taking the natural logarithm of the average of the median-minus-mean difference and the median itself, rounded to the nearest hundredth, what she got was 1.56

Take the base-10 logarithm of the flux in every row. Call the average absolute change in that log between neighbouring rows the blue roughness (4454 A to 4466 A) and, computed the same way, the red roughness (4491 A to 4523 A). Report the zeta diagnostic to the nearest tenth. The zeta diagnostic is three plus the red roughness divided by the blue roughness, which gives 3.6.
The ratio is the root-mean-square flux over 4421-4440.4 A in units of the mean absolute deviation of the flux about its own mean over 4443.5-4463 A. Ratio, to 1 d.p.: 11.1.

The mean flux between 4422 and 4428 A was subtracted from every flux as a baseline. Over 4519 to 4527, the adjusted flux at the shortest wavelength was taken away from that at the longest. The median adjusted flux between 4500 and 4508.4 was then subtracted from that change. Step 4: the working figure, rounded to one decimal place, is -1.1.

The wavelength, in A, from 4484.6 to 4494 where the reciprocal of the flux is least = 4485.09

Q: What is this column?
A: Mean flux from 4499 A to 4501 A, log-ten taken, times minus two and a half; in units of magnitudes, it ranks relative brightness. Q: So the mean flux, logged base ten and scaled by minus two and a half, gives -2.41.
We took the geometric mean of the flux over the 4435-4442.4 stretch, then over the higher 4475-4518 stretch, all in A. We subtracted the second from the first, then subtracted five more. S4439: -5.2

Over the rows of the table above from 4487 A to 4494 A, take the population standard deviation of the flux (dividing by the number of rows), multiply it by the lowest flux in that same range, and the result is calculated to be 7.6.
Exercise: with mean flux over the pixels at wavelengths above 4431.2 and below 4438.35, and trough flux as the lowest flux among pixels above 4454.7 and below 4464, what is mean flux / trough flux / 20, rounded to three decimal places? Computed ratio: 0.068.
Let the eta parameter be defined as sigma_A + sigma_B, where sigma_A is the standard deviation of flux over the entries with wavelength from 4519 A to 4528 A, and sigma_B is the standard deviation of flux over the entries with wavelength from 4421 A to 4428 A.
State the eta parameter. 1.1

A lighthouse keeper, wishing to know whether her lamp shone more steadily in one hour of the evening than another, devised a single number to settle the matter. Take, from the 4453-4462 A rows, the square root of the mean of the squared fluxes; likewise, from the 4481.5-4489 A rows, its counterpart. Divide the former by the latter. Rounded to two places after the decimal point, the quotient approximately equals 0.85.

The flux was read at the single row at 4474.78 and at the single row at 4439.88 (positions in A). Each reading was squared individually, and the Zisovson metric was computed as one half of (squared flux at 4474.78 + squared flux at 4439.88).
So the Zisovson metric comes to 98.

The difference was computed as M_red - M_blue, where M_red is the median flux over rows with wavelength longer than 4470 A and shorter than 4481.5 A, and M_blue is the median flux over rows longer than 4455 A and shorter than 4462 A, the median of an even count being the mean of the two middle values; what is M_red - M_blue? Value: 1.3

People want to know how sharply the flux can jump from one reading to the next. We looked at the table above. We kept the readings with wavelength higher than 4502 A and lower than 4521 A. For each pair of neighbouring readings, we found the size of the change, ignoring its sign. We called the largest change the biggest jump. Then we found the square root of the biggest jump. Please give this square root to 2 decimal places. 1.54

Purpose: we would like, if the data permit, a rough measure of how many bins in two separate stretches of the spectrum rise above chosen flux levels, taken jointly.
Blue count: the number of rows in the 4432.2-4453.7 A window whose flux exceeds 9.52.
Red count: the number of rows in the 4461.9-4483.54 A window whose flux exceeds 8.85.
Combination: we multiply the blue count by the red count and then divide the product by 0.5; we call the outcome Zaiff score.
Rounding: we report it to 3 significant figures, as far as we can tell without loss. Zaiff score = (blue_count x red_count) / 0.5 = 130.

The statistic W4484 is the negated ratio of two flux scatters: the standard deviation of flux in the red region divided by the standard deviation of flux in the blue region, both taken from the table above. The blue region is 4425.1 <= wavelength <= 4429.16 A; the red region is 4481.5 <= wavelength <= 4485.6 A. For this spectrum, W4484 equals -2.1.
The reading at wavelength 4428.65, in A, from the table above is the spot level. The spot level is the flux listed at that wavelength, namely 9.99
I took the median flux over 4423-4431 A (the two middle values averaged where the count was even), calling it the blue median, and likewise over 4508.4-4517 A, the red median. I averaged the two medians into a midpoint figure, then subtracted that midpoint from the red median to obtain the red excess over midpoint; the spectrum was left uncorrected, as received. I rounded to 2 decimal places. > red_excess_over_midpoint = 0.24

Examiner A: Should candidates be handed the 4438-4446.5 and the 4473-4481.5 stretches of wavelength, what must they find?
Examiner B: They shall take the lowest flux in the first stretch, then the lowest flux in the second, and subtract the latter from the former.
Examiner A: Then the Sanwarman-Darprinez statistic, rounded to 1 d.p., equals -1.0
